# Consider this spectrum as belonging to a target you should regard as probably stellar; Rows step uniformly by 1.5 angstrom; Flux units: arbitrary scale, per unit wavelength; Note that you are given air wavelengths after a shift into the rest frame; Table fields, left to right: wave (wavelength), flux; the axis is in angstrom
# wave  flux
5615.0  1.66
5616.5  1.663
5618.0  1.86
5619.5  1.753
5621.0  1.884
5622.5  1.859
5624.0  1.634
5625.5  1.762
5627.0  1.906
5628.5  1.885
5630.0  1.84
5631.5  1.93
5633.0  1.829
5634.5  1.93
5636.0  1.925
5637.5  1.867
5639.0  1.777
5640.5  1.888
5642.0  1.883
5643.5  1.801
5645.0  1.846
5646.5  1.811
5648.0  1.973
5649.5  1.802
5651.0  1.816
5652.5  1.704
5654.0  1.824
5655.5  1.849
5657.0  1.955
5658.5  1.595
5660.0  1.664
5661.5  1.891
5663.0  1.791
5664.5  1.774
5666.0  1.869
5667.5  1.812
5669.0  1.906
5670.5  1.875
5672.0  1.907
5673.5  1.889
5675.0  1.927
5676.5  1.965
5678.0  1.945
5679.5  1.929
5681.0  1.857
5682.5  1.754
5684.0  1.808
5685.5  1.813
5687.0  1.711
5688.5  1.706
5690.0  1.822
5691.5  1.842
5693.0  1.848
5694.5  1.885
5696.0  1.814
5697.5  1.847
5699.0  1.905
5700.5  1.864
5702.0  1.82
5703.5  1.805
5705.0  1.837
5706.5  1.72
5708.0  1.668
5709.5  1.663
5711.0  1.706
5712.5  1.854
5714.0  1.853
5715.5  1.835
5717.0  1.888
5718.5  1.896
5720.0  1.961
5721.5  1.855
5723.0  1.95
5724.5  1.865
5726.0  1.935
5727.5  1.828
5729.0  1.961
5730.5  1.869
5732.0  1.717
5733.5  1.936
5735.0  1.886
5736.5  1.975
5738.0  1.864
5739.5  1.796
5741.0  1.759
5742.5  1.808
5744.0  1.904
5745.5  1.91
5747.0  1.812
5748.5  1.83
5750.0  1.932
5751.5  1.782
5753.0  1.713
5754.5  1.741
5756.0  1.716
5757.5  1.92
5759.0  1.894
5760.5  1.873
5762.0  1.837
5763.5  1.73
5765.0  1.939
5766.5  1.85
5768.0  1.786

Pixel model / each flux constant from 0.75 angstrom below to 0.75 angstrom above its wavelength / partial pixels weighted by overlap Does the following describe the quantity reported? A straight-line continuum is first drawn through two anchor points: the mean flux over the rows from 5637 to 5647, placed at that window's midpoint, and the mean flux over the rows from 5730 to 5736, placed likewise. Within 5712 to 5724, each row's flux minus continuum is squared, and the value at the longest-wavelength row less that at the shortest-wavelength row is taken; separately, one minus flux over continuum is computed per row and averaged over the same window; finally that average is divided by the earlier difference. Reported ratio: -2.0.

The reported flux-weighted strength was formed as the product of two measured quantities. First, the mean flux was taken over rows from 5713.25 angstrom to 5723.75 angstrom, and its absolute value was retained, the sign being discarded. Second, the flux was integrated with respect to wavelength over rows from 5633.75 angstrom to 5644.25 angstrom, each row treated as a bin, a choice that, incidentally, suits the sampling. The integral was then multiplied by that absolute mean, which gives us 37.1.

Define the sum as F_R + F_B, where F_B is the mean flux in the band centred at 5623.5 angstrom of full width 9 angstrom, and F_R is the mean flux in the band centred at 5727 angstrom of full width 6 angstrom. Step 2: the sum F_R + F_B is 3.70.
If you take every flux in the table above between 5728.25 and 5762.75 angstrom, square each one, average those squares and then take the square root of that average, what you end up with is 1.85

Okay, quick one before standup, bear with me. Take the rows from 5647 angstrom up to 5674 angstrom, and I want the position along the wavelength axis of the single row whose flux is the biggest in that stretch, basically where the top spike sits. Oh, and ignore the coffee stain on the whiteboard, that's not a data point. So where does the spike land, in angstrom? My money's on 5648.0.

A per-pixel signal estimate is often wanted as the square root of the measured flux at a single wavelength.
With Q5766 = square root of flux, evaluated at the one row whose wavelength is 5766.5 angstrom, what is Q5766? 1.36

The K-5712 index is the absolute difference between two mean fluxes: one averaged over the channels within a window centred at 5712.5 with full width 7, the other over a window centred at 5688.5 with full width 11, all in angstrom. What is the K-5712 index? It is 0.01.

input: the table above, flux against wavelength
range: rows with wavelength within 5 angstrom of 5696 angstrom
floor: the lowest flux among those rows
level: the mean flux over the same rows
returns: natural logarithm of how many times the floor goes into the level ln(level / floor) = 0.024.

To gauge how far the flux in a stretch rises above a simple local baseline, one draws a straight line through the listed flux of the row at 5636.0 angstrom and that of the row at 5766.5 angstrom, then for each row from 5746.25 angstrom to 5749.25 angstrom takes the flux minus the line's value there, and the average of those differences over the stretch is -0.040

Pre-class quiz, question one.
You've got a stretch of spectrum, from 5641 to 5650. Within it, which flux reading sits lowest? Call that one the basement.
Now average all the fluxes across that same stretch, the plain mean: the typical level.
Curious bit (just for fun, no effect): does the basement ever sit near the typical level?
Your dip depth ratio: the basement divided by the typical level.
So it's 0.97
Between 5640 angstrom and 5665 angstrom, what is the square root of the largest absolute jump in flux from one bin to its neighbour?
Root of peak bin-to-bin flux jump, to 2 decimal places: 0.60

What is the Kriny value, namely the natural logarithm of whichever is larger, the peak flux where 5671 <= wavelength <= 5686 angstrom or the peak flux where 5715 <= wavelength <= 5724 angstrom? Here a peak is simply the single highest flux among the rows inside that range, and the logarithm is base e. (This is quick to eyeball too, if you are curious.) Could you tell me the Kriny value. 0.6755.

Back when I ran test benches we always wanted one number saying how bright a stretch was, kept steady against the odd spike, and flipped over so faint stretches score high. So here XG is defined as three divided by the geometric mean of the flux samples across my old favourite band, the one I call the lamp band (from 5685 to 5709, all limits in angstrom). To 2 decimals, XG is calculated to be 1.66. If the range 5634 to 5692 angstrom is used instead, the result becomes 1.63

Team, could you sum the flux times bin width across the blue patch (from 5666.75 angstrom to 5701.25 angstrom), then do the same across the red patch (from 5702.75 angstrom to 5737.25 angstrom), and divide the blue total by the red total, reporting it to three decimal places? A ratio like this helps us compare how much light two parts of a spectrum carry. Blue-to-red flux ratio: 1.004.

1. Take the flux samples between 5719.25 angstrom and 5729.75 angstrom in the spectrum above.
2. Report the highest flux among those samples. 1.961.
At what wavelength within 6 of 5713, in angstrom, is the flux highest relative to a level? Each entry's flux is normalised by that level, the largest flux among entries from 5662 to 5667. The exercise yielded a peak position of 5718.5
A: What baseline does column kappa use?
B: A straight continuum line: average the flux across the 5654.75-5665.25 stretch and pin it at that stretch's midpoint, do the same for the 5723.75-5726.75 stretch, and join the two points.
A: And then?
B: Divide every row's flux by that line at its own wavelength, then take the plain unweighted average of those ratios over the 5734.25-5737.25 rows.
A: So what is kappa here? 1.01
